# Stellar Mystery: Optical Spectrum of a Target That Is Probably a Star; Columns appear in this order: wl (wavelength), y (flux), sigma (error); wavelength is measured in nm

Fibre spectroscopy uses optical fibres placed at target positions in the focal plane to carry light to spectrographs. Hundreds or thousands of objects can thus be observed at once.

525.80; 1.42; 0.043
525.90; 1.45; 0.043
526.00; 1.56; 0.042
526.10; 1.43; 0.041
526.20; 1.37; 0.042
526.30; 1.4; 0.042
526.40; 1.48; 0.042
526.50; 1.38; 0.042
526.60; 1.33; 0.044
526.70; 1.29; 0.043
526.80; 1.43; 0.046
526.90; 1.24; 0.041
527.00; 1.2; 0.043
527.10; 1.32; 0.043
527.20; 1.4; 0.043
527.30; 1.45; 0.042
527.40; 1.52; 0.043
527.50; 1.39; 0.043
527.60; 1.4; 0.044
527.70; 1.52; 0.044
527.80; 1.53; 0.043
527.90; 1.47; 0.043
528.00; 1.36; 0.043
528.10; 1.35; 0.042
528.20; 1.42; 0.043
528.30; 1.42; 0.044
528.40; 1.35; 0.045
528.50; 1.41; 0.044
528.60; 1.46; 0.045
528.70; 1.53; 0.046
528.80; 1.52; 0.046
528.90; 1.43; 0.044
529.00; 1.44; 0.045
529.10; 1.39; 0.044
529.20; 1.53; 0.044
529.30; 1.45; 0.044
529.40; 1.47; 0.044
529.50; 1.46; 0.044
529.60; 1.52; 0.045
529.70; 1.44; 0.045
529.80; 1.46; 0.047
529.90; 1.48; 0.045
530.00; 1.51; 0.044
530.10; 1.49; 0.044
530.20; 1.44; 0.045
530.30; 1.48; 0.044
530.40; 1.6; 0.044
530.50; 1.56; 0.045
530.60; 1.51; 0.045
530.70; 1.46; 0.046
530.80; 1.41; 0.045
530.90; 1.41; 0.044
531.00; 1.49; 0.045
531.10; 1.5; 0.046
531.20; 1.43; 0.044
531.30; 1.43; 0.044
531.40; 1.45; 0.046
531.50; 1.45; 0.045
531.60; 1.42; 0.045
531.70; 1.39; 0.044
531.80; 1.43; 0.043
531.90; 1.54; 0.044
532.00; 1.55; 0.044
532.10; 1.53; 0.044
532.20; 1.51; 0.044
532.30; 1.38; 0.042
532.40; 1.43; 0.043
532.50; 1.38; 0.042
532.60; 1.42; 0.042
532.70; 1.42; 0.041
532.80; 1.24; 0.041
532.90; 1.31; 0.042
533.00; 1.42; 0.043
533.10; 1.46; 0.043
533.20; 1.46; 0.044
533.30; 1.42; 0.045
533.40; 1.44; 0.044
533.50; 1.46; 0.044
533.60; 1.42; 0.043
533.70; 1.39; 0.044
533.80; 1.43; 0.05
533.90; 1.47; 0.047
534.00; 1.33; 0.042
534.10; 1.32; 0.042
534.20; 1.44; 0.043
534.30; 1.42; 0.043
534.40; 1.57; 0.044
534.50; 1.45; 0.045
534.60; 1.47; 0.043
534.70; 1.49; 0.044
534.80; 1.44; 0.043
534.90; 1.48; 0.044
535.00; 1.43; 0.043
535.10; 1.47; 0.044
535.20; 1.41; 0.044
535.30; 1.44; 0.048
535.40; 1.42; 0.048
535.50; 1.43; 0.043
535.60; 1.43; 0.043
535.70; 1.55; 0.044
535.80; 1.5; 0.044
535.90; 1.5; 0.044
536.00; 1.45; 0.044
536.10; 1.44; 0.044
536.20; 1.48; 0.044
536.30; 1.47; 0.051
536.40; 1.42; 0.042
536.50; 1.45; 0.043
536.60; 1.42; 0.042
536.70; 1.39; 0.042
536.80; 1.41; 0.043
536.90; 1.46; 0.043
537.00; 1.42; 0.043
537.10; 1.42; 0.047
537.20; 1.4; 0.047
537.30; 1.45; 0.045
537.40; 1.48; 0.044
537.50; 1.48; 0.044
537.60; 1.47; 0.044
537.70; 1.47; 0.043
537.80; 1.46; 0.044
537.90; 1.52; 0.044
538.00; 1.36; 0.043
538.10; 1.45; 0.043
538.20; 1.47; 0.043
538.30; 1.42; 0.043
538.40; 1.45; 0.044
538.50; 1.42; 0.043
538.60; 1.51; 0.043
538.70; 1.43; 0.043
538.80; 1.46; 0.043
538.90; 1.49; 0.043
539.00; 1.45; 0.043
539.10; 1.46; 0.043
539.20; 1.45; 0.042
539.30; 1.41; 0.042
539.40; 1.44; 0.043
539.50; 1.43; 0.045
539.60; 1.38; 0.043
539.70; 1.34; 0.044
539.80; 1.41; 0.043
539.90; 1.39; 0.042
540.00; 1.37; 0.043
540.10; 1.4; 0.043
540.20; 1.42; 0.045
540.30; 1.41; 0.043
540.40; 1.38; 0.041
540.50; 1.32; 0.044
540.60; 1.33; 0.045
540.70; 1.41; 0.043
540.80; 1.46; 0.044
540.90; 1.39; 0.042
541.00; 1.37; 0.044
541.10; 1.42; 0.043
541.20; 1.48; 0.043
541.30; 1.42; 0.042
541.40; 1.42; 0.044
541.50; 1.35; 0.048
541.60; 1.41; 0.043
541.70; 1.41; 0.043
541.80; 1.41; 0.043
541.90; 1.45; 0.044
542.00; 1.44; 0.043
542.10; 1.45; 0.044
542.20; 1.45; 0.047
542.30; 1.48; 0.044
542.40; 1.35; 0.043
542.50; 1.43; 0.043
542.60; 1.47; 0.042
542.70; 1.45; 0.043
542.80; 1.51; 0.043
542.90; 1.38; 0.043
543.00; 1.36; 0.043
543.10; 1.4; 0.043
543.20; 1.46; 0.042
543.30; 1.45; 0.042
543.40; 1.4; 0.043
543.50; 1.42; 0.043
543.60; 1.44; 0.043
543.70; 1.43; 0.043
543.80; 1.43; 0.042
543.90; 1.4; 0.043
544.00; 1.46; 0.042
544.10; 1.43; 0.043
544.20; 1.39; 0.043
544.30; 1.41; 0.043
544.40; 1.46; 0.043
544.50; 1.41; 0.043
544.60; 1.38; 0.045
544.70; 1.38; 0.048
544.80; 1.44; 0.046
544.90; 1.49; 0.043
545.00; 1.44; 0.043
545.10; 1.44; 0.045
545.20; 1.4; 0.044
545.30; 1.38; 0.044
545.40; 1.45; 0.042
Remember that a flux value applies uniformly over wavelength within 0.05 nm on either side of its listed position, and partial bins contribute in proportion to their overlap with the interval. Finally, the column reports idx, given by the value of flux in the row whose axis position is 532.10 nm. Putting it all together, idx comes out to 1.53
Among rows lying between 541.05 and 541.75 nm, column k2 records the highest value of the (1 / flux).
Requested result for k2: 0.741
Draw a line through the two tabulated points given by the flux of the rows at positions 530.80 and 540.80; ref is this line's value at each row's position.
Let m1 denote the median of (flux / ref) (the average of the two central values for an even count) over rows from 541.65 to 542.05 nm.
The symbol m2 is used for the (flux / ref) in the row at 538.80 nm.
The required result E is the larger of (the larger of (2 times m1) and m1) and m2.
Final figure 1.95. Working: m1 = 0.97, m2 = 1.01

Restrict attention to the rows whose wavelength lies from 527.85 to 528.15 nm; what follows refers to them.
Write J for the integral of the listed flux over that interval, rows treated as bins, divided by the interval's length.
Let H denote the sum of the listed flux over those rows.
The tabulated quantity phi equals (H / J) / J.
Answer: 2.15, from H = 4.18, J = 1.393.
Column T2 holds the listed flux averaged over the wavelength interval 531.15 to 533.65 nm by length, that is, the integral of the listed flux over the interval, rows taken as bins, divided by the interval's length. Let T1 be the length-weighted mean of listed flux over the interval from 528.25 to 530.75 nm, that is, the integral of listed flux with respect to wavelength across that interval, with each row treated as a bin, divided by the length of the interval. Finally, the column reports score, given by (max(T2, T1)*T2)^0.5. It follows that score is 1.45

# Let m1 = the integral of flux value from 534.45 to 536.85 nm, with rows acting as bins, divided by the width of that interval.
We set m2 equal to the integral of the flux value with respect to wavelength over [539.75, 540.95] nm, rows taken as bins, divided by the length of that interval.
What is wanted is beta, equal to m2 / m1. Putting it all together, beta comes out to 0.96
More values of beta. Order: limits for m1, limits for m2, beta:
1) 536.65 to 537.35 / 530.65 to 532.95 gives 1.01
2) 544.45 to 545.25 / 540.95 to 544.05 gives 1.00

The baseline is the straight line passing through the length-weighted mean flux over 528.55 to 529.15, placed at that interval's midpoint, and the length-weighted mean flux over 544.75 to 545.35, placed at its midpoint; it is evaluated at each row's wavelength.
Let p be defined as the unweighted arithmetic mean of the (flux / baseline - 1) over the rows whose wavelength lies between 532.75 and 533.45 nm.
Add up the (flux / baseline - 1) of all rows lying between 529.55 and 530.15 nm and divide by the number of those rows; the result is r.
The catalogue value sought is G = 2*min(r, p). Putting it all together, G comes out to -0.08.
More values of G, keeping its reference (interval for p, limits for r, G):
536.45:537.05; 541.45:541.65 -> -0.08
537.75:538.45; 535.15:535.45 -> -0.04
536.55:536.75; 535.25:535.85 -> -0.06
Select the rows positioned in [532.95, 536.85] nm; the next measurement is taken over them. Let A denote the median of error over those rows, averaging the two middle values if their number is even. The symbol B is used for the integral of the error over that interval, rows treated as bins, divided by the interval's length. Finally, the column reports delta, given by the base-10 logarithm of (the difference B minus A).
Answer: -4.0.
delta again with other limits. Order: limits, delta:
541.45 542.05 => -3.0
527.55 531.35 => -3.4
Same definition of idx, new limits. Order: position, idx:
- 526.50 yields 1.38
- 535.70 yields 1.55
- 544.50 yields 1.41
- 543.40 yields 1.4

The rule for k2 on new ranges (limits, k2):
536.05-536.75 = 0.719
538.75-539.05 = 0.690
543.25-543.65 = 0.714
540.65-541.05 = 0.730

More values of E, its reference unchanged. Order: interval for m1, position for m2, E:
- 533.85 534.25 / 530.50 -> 1.94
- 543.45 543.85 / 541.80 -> 1.94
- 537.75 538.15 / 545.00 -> 2.01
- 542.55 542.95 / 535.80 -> 1.99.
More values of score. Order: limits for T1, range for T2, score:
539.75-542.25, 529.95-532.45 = 1.47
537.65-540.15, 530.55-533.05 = 1.44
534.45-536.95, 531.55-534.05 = 1.44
